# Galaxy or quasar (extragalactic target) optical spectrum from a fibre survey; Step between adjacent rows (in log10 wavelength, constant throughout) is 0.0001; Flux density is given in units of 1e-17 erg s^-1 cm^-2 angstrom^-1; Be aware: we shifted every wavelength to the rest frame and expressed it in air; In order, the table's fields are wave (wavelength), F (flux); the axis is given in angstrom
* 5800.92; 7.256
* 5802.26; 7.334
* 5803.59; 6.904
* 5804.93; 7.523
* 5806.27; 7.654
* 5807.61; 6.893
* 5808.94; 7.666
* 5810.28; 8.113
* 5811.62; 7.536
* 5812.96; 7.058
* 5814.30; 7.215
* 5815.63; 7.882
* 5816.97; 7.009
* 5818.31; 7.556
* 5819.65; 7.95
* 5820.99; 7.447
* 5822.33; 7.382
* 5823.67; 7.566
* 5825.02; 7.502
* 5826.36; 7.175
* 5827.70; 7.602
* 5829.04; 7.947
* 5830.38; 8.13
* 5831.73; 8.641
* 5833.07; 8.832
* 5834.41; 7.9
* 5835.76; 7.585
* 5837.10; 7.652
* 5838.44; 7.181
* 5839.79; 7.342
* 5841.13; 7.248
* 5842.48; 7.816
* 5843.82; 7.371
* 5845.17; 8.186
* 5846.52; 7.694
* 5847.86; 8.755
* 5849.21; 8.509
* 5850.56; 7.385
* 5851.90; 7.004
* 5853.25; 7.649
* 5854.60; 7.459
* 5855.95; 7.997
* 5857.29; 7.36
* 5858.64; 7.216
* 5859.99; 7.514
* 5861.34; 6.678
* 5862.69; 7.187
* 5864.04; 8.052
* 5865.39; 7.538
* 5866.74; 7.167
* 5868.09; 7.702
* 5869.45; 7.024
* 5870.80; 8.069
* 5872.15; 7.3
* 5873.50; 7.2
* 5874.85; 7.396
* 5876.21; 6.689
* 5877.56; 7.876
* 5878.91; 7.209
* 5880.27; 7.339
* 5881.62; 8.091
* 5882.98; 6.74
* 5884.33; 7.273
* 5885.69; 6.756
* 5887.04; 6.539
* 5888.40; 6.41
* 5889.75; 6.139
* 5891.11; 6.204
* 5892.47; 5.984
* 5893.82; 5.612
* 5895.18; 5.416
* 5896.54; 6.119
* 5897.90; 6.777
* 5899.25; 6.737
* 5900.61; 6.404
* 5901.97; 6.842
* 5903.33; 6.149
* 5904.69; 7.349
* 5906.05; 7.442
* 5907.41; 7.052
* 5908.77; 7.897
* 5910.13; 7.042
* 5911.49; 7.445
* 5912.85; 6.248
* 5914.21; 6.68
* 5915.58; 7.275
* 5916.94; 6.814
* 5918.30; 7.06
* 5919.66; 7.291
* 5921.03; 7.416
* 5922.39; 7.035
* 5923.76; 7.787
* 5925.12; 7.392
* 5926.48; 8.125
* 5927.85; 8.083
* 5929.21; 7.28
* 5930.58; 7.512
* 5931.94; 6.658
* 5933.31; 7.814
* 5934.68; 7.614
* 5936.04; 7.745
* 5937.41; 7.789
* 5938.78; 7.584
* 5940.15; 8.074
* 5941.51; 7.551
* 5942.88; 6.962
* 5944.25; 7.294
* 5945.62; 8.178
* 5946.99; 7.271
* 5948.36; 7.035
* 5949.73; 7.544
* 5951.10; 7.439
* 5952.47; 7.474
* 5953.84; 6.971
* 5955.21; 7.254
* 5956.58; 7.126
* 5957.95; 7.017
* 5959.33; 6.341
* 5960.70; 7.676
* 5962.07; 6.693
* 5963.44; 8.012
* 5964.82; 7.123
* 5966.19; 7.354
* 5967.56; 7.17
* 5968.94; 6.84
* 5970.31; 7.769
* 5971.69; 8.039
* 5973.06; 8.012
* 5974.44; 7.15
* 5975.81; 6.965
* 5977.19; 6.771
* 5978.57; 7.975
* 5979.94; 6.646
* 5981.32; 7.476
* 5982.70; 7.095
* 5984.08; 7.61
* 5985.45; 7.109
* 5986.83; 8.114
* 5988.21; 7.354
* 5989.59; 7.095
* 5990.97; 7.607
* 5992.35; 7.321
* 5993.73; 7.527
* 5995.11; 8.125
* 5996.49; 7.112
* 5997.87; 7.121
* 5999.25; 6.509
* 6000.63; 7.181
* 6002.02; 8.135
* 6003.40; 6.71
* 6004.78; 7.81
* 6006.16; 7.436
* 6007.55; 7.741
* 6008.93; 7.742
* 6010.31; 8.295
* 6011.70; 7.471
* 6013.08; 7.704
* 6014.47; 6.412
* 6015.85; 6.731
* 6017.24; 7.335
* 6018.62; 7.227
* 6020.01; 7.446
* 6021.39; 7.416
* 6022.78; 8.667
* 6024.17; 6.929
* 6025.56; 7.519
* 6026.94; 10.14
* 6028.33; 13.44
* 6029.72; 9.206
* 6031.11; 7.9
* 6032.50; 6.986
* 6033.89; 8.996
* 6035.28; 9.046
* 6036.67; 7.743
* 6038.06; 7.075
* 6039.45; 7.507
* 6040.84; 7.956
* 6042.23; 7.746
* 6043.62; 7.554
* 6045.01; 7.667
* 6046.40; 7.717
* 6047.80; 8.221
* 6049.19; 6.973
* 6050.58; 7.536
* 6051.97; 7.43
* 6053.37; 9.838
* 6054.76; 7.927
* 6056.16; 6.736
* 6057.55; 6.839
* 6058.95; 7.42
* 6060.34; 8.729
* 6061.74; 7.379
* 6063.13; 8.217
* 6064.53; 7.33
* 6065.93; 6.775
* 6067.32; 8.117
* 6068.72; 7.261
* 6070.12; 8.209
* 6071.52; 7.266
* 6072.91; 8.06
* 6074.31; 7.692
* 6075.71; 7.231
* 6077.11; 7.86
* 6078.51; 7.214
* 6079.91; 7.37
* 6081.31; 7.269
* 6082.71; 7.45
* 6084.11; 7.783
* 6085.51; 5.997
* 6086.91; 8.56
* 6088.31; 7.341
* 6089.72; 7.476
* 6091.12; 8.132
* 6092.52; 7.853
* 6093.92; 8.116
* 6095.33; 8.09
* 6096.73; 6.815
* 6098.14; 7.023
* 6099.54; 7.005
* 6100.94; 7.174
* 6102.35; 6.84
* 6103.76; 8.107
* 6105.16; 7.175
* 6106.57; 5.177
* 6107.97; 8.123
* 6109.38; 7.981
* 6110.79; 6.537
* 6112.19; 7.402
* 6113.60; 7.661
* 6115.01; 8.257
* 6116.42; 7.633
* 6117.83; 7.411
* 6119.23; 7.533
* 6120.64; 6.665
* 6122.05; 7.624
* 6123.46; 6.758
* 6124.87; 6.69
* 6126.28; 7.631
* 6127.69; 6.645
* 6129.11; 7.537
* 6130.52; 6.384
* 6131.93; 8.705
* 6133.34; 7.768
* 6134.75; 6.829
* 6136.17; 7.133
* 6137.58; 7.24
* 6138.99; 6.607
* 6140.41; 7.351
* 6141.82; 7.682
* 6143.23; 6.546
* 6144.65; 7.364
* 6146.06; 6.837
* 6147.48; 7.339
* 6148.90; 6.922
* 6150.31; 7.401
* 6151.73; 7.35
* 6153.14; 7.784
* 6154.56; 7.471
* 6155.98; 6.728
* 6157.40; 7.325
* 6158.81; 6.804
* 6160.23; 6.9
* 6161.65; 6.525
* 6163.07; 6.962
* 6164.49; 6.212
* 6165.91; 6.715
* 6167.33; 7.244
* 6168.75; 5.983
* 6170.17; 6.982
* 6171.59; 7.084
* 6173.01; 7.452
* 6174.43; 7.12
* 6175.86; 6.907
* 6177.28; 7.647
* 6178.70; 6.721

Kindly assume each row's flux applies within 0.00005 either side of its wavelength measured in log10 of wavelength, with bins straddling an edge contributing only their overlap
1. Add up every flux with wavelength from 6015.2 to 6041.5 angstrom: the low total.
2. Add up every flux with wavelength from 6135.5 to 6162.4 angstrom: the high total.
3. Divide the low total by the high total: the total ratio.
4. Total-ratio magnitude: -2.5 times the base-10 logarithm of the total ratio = -0.15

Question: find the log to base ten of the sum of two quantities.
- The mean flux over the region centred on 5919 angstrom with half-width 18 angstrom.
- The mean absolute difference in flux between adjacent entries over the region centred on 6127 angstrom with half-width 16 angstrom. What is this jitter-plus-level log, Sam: 0.902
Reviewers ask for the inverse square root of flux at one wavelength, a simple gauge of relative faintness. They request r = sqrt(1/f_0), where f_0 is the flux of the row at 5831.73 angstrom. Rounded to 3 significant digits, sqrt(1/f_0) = 0.340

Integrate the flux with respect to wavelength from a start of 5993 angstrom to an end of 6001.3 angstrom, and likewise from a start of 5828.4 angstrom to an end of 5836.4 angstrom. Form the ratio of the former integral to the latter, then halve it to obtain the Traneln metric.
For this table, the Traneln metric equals 0.46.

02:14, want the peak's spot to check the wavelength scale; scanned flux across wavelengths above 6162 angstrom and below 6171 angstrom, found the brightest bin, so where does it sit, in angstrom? 6167.33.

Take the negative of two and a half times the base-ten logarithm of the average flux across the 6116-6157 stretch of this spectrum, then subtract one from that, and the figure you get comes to -3.15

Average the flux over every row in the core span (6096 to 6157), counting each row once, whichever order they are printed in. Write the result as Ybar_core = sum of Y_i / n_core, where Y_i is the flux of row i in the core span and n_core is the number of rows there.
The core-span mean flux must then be 7.23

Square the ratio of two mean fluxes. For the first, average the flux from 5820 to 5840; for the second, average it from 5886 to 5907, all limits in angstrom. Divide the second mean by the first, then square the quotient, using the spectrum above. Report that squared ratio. 0.69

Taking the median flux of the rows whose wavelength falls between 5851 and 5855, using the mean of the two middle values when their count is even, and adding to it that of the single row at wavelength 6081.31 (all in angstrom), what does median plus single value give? 14.7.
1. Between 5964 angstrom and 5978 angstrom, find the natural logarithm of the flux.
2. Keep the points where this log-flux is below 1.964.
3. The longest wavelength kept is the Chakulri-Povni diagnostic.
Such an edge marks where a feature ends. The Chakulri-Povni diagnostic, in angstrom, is 5977.19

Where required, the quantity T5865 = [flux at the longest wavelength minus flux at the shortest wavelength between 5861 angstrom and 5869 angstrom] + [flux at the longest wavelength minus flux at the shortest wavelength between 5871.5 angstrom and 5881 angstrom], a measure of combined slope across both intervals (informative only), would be 1.1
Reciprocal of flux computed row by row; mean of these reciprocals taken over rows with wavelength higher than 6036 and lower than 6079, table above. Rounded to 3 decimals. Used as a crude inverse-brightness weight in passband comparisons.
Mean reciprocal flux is 0.131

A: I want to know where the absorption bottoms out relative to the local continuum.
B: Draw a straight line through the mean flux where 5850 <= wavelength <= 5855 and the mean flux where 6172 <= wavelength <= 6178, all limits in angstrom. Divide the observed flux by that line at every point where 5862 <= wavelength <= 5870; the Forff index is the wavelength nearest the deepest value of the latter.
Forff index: 5869.45 angstrom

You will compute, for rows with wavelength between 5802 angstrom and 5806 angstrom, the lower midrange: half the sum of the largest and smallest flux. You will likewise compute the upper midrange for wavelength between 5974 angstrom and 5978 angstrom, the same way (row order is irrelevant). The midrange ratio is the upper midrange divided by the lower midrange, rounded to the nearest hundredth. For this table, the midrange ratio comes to 0.96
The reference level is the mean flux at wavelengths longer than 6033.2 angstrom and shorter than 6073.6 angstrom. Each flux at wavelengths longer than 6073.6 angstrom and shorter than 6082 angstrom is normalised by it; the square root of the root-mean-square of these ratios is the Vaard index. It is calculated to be 0.979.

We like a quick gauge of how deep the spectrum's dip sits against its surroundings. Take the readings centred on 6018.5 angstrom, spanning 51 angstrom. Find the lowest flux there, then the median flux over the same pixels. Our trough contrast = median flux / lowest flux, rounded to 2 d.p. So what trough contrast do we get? 1.17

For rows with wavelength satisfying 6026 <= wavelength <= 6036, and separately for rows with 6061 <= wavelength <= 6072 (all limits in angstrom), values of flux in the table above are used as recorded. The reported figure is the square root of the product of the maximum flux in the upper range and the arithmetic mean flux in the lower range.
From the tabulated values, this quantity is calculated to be 8.8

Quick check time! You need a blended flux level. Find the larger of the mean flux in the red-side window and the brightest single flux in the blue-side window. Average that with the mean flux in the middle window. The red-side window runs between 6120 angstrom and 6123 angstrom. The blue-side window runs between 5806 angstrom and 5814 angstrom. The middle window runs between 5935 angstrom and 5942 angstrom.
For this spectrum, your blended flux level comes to 7.93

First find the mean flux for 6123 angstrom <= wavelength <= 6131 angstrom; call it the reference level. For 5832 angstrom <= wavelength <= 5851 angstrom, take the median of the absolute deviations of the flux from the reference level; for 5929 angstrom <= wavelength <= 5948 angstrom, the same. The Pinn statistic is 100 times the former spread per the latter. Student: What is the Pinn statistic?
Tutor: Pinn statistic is 117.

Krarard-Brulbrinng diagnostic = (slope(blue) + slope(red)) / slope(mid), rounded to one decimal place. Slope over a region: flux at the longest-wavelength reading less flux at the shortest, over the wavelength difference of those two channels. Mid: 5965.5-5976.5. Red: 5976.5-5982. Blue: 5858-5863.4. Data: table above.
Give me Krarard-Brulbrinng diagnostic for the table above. -4.0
